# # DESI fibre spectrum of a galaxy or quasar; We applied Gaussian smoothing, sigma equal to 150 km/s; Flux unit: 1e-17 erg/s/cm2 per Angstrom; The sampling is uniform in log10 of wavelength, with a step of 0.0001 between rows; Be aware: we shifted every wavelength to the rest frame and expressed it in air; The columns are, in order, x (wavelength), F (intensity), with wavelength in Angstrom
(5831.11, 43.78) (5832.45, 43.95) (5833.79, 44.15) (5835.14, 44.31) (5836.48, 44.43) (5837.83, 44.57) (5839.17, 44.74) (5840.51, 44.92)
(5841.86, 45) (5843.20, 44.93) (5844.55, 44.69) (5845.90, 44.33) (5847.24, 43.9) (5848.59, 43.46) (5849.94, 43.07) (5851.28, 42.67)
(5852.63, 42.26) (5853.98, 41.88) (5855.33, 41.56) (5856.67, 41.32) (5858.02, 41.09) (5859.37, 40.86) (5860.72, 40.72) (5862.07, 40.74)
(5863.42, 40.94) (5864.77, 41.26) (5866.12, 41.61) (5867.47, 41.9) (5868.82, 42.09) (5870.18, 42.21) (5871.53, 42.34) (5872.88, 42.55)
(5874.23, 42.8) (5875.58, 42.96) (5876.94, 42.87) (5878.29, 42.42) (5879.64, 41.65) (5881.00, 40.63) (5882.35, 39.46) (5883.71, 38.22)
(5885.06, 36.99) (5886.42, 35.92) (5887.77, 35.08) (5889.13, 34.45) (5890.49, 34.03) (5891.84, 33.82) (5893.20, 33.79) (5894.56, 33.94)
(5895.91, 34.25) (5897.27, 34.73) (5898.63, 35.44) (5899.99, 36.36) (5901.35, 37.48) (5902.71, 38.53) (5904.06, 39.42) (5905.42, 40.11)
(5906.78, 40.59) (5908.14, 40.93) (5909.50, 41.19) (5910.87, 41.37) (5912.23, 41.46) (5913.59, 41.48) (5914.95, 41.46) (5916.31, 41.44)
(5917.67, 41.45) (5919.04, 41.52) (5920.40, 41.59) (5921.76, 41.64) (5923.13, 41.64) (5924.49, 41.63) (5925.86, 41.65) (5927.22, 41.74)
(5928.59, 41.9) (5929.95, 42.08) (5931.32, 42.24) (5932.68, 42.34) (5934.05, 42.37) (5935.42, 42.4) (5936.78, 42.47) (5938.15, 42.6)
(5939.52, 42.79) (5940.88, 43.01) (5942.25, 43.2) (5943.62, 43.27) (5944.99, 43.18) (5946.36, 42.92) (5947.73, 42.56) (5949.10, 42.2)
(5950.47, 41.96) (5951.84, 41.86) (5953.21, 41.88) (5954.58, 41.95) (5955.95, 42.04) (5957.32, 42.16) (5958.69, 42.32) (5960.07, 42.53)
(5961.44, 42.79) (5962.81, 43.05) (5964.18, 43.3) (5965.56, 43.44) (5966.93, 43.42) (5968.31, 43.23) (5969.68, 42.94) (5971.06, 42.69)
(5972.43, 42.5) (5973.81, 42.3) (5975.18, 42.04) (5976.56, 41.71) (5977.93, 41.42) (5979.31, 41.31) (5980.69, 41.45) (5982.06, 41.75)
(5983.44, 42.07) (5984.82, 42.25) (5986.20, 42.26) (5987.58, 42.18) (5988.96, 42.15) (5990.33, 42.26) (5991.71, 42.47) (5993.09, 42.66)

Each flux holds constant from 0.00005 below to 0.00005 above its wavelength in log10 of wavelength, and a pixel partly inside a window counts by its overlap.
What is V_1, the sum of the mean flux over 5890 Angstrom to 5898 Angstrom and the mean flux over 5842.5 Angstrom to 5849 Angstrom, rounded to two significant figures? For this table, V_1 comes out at 78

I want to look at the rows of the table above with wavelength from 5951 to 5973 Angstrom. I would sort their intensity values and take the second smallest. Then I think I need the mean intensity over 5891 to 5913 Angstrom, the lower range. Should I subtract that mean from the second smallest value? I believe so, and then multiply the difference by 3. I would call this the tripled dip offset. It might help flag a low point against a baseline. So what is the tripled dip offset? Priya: 13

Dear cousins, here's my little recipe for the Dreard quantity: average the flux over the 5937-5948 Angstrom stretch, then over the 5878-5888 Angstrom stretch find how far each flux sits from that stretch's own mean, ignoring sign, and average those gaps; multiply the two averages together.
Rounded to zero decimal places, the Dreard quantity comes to 96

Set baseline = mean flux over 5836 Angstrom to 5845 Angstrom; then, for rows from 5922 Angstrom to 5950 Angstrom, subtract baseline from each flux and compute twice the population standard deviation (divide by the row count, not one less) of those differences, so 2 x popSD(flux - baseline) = 1.0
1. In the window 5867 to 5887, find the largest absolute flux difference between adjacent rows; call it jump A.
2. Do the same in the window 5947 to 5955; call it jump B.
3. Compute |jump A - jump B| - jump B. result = 0.52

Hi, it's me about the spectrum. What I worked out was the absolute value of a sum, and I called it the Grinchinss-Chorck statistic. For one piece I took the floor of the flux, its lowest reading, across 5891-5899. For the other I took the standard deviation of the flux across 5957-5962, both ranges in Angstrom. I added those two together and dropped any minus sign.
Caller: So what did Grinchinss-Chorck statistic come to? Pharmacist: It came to 34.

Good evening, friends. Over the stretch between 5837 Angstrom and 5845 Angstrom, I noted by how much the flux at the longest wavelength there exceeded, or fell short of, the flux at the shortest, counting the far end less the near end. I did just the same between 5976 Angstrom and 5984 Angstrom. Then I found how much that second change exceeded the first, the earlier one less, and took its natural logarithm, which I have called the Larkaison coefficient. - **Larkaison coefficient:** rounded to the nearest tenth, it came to -1.4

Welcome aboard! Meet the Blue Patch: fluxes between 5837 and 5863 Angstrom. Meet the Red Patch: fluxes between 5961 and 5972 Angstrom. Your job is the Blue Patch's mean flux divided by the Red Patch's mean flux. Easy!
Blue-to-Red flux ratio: 0.997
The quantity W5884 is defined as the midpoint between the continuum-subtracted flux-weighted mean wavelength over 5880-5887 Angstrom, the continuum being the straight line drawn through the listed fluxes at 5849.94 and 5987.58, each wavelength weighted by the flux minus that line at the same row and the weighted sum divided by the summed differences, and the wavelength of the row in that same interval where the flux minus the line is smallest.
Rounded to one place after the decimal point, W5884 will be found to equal 5885.4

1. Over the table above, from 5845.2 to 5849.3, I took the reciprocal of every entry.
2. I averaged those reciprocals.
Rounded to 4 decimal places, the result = 0.0228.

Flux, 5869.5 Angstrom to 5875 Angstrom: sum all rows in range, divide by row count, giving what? 42.5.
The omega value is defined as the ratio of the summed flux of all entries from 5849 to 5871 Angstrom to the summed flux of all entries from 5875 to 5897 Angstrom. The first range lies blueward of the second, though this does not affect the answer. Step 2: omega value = 1.11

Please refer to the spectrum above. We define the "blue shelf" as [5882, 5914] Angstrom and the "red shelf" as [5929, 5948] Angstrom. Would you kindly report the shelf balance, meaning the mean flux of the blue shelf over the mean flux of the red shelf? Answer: 0.88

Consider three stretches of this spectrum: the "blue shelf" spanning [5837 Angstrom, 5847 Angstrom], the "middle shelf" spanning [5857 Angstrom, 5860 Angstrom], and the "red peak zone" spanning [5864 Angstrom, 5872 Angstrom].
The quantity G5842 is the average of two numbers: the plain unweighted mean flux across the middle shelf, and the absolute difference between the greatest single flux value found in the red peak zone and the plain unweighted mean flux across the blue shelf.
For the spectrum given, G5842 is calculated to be 21.7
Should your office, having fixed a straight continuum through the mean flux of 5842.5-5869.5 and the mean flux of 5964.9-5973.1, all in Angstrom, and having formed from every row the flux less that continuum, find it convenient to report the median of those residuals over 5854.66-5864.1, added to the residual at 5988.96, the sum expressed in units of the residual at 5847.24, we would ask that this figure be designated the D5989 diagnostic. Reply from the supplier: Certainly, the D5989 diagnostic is -1.4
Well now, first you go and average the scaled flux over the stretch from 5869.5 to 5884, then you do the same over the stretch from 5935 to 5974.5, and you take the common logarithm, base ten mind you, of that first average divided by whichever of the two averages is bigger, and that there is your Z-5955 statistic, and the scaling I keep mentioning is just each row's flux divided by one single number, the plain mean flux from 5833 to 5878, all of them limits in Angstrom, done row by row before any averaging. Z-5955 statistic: -0.010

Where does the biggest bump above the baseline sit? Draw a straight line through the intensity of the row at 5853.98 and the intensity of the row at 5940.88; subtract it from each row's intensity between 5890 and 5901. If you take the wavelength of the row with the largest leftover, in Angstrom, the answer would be 5899.99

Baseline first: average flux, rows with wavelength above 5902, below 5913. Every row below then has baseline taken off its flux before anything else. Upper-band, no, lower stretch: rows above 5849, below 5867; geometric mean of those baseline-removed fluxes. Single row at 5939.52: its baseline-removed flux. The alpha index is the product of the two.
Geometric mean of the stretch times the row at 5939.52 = 2.0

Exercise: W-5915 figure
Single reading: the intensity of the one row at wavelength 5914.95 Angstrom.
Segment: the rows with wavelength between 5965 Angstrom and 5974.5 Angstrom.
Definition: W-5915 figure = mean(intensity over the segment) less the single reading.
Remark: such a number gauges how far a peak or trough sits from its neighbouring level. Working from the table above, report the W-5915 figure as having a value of 1.5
